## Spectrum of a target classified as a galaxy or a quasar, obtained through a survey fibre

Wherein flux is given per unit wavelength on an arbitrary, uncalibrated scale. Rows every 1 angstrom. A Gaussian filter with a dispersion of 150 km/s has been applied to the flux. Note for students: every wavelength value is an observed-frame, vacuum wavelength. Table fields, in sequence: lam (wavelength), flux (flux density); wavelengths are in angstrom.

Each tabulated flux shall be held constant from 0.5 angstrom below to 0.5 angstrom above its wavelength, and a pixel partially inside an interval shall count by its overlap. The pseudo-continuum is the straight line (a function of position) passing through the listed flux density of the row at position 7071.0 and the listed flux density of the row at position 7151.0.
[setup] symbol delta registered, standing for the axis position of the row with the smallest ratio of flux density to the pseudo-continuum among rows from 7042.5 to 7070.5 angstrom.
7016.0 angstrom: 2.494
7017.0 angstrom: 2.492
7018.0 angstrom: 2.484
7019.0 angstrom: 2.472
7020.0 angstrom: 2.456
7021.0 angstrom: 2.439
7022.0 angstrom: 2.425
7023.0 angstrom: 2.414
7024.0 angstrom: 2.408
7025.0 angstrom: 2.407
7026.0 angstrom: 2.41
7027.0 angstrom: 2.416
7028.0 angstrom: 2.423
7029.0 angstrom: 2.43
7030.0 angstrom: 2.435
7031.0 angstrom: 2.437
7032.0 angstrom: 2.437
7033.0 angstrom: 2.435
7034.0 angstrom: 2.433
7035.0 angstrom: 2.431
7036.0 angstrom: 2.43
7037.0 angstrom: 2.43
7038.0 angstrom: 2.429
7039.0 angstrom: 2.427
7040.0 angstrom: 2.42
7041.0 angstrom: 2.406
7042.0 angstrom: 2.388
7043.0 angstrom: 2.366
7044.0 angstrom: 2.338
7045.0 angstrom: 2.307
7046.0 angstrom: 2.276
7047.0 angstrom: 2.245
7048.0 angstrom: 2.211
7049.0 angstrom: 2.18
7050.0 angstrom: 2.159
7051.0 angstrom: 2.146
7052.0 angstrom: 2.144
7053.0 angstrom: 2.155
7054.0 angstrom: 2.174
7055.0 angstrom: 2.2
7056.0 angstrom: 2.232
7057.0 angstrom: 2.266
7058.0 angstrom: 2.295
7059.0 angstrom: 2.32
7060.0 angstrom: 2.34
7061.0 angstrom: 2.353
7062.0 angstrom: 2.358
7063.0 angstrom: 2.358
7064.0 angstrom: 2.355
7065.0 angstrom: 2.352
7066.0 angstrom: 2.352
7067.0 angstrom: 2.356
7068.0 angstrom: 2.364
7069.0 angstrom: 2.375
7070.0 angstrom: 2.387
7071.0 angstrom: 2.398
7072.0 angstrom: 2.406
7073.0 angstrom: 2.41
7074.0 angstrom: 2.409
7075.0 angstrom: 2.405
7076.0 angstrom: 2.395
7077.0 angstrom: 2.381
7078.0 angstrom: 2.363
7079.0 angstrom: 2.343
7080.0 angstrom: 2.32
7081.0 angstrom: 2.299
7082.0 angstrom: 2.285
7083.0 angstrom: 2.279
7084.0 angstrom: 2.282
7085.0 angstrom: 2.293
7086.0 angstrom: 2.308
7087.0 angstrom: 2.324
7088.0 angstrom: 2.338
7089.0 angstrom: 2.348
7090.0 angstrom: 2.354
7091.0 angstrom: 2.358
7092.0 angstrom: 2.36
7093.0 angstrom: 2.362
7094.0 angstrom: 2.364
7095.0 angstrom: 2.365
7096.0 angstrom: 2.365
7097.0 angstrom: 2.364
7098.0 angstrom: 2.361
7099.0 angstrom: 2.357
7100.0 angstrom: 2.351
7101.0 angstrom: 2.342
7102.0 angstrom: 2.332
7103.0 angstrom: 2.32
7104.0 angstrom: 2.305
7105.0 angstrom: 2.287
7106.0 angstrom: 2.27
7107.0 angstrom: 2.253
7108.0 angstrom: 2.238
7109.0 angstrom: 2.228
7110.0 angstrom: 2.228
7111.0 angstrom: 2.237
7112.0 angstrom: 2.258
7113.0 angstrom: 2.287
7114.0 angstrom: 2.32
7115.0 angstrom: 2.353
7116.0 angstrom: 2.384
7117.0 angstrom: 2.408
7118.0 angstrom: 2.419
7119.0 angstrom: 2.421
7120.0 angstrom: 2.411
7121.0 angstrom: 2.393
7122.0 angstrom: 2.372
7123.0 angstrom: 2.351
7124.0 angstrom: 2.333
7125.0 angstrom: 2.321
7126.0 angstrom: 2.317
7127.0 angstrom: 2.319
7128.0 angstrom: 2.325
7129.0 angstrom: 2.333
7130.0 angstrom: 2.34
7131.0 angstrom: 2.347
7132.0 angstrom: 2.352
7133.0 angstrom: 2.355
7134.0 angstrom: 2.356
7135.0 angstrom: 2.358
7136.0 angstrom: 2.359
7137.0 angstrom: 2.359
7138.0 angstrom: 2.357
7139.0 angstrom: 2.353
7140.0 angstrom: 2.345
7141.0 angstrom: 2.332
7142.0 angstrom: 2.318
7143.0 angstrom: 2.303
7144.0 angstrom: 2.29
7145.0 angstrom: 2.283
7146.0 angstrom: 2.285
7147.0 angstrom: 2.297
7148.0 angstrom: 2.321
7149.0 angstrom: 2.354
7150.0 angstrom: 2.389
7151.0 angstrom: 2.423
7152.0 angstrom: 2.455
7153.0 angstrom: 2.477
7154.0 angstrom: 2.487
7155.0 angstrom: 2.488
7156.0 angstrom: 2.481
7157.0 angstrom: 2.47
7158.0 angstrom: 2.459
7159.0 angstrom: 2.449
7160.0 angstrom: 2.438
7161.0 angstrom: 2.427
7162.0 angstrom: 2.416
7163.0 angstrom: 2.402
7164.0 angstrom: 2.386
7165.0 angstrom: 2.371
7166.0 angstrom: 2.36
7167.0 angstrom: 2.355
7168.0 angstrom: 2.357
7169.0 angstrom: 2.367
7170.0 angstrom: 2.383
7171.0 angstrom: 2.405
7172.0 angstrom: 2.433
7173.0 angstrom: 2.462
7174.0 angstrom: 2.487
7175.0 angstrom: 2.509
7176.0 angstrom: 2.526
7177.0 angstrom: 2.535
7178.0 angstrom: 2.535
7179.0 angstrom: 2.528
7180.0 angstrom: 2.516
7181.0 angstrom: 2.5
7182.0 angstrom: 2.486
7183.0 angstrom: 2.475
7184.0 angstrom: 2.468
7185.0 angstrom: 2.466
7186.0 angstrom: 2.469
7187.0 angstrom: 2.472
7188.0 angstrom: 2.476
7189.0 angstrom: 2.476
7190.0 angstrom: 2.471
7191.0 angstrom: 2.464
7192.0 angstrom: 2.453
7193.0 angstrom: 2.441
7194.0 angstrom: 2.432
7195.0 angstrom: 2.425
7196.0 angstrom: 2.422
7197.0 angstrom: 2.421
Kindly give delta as 7052.0 angstrom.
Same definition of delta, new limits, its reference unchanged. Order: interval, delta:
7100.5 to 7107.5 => 7107.0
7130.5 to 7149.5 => 7145.0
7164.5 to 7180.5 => 7167.0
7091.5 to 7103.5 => 7103.0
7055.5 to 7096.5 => 7056.0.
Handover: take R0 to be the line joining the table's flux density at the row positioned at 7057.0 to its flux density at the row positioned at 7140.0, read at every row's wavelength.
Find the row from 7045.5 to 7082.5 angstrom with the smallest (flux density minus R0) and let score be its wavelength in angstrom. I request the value 7052.0 angstrom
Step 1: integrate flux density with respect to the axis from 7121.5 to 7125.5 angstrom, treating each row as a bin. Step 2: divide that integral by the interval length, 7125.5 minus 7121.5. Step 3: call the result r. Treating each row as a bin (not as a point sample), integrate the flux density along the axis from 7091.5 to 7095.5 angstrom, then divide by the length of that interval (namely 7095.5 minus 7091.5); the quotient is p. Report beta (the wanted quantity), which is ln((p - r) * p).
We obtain -3.1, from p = 2.36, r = 2.34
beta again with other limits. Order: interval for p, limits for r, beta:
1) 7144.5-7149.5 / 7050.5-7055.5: -1.1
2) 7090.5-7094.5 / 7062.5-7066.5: -4.1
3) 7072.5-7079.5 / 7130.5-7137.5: -2.6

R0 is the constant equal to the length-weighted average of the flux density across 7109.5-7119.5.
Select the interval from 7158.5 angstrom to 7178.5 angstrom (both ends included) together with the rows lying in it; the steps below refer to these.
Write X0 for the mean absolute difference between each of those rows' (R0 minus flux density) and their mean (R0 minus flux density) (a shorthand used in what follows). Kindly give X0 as 0.050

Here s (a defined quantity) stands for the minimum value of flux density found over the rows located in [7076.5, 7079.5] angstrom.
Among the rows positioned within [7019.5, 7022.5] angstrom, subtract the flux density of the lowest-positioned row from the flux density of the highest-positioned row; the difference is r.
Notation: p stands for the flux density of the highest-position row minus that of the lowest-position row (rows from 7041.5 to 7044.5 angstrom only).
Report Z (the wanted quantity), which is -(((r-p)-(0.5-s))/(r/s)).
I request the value 141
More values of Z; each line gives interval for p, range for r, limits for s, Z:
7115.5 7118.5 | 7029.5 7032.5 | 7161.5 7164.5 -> -2211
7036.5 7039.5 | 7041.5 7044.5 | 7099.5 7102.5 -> 83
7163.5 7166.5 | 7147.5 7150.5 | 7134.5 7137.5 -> -68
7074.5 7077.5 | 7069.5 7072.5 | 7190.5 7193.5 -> -255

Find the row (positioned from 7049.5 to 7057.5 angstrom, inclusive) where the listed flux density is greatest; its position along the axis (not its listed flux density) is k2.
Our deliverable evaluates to 7057.0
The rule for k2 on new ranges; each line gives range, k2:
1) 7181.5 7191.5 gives 7182.0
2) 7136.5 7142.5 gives 7137.0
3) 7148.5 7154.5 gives 7154.0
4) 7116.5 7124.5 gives 7119.0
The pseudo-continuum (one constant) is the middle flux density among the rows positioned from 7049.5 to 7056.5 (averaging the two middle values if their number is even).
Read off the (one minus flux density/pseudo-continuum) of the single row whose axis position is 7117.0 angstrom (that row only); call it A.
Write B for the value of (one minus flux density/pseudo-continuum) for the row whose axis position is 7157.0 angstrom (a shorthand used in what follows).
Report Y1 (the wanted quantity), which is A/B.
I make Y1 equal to 0.80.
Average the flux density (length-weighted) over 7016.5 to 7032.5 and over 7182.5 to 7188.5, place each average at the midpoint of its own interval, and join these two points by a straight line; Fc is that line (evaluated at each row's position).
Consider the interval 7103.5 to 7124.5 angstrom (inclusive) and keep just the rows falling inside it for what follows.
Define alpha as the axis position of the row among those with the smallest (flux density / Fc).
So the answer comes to 7110.0 angstrom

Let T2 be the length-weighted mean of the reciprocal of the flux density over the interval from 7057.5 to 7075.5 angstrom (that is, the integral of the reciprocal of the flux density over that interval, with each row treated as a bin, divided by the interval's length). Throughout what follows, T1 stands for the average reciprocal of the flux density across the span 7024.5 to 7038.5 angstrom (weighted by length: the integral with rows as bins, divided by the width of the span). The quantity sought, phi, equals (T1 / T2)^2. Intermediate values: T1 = 0.412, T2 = 0.423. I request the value 0.95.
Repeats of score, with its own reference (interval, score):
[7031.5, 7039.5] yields 7039.0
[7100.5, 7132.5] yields 7110.0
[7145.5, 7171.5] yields 7146.0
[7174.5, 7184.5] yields 7184.0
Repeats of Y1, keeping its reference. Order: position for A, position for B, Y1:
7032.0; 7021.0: 0.99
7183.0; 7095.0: 1.53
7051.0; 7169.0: -0.06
